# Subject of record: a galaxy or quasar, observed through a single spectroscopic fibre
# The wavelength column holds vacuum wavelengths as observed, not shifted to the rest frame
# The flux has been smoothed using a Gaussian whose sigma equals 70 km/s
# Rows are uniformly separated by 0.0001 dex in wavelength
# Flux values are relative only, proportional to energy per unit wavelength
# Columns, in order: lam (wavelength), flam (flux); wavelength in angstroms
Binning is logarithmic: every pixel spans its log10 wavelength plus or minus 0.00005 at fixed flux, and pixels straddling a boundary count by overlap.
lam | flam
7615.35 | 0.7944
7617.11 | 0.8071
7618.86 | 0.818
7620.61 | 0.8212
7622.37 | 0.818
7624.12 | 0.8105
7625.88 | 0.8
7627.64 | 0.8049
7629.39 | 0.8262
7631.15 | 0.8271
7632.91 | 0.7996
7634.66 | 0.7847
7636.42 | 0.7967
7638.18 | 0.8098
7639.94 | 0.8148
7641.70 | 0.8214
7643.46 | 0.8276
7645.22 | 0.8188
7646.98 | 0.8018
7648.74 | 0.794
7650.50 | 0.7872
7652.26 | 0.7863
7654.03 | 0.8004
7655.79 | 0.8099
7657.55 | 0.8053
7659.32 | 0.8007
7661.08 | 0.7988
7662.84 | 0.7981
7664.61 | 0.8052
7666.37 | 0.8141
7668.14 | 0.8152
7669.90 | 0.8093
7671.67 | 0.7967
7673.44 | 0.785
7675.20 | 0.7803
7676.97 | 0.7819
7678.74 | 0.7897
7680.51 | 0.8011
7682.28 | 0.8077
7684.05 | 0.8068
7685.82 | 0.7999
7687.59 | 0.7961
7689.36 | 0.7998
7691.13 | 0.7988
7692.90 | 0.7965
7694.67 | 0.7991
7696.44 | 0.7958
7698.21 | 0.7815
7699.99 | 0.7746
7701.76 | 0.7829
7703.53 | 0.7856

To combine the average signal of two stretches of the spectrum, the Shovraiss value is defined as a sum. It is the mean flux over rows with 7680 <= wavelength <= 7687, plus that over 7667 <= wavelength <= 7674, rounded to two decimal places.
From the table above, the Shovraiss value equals 1.61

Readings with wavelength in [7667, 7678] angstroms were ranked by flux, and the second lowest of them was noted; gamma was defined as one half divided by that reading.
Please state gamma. 0.639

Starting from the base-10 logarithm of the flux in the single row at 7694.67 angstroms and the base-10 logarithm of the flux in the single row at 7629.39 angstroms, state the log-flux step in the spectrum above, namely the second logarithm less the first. 0.014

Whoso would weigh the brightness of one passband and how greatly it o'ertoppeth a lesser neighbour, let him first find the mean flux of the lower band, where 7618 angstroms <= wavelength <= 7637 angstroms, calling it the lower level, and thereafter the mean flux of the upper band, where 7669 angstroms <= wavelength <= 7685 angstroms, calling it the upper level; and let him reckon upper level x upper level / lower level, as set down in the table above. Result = 0.781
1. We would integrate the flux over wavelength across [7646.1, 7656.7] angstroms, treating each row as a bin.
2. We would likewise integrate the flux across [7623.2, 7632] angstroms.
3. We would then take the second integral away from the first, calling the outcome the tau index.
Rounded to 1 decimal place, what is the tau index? 1.3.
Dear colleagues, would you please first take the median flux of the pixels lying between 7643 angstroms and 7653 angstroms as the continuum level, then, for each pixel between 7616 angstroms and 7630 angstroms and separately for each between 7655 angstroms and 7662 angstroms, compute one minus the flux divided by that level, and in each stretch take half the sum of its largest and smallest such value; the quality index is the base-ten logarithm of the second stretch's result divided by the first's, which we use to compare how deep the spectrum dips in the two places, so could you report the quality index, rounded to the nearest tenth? -0.4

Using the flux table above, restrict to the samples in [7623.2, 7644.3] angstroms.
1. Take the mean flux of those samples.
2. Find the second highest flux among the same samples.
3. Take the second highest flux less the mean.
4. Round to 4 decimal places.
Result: 0.0168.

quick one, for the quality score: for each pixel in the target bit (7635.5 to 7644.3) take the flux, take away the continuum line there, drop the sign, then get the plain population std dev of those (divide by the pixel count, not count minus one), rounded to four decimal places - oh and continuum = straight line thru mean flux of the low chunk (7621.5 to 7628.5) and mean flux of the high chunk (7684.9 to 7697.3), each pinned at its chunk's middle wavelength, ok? 0.0064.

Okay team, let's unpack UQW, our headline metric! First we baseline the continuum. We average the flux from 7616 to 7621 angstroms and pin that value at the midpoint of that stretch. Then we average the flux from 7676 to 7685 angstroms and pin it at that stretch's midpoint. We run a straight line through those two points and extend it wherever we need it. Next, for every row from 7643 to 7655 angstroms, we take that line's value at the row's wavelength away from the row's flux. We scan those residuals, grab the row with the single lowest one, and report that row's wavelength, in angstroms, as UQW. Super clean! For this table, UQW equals 7652.26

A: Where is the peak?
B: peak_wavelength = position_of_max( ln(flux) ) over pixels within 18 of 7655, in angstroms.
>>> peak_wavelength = 7643.46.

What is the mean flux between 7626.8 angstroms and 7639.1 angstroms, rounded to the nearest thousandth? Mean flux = 0.807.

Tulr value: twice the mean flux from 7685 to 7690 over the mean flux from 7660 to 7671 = 1.98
